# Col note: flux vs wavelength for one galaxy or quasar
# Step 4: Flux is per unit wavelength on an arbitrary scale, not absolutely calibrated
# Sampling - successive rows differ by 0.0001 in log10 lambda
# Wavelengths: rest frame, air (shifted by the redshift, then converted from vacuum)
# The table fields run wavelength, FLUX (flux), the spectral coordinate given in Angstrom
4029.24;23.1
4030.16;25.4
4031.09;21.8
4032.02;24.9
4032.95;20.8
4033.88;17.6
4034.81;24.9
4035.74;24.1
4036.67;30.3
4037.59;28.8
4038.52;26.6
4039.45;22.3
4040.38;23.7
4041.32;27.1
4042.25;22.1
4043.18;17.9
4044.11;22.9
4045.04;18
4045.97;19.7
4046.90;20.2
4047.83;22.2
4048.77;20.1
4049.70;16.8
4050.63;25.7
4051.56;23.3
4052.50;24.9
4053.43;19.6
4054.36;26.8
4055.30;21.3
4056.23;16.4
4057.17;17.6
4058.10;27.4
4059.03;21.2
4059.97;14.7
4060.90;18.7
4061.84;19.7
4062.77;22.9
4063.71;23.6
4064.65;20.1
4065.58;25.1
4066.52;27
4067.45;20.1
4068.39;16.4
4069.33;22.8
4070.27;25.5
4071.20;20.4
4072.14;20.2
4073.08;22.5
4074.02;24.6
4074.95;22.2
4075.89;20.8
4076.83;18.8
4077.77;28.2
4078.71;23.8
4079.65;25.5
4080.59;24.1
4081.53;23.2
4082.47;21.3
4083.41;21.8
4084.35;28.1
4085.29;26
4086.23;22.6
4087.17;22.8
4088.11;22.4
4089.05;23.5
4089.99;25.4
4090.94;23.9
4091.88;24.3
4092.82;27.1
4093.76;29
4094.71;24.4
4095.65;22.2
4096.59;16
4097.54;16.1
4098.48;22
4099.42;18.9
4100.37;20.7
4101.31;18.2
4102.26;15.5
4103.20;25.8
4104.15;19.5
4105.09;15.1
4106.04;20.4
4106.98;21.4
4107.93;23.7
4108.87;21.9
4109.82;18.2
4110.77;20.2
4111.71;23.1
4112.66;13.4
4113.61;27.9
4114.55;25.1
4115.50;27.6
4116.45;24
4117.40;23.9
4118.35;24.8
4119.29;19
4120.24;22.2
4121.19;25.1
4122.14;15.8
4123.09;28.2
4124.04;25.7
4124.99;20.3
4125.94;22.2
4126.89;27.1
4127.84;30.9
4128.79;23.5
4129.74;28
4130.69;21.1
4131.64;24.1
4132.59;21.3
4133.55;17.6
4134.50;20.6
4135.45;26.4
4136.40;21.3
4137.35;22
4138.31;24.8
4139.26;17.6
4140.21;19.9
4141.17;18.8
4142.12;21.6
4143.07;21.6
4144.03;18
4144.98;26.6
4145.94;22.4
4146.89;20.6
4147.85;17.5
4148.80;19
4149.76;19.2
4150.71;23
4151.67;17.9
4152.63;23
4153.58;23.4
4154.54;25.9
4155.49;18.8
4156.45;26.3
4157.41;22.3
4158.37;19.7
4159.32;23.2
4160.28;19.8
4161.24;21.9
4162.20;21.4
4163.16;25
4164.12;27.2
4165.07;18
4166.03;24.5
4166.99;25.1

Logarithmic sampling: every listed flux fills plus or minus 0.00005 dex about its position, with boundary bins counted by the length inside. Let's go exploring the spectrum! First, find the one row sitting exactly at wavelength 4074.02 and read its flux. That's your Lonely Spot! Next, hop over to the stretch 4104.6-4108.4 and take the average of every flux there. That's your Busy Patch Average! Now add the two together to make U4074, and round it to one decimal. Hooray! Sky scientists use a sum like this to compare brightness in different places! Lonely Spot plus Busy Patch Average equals 44.8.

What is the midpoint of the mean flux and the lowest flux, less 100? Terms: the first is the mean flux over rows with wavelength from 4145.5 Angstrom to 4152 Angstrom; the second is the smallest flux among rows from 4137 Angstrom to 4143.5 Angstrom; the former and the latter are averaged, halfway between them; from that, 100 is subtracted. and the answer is -81.2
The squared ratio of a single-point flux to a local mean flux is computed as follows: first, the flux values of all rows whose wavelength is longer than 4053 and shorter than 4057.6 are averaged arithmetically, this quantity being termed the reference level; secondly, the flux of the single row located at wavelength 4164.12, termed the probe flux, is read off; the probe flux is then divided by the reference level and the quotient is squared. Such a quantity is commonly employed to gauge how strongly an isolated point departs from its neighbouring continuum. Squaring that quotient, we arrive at 1.79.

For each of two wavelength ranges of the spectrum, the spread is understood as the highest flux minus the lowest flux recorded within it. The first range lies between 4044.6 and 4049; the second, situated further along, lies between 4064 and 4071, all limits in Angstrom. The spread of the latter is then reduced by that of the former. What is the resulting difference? 6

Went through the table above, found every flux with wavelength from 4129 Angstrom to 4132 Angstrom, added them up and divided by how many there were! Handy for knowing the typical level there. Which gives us 24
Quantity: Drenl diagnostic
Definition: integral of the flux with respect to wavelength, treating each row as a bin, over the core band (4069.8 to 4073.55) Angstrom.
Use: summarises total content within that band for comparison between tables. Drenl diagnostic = 83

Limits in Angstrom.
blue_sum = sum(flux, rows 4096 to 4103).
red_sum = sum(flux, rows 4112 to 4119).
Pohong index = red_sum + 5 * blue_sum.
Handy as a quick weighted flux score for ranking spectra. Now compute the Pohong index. 804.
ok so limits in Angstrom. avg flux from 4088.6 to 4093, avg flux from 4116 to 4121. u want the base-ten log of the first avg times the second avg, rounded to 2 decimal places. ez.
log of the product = 2.75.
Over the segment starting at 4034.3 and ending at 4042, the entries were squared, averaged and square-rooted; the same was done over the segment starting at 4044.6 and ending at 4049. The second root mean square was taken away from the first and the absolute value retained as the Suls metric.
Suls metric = 6.0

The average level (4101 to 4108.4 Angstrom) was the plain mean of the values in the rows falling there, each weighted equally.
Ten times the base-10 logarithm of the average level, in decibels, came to 13.0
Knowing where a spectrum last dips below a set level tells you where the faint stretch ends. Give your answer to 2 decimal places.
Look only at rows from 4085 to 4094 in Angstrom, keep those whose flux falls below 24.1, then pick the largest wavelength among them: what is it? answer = 4090.94 Angstrom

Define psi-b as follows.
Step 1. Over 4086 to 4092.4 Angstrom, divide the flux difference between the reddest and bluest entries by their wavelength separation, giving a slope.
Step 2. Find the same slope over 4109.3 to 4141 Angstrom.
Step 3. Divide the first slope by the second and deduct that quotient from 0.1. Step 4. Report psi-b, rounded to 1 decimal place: -5.3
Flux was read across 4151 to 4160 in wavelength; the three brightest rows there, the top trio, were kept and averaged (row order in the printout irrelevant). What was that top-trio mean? 25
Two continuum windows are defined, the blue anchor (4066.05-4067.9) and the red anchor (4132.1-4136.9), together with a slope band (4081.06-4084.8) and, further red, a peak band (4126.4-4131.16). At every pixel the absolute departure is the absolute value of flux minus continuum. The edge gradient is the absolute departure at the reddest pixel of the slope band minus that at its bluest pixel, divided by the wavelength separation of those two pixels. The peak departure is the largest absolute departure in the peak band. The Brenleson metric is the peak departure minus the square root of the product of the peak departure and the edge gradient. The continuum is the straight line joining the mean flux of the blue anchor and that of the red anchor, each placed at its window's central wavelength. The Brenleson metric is 5.2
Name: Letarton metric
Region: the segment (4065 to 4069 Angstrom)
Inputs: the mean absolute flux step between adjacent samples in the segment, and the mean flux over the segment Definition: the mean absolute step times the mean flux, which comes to 92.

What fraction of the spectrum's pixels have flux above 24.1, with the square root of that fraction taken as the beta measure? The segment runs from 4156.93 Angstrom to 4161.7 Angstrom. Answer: 0.0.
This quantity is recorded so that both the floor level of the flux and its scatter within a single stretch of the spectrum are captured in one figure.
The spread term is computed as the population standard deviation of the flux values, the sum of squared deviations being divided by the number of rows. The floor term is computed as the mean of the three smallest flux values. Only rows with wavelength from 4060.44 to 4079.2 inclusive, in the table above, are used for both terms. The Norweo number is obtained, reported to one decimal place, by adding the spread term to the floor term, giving 20.9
